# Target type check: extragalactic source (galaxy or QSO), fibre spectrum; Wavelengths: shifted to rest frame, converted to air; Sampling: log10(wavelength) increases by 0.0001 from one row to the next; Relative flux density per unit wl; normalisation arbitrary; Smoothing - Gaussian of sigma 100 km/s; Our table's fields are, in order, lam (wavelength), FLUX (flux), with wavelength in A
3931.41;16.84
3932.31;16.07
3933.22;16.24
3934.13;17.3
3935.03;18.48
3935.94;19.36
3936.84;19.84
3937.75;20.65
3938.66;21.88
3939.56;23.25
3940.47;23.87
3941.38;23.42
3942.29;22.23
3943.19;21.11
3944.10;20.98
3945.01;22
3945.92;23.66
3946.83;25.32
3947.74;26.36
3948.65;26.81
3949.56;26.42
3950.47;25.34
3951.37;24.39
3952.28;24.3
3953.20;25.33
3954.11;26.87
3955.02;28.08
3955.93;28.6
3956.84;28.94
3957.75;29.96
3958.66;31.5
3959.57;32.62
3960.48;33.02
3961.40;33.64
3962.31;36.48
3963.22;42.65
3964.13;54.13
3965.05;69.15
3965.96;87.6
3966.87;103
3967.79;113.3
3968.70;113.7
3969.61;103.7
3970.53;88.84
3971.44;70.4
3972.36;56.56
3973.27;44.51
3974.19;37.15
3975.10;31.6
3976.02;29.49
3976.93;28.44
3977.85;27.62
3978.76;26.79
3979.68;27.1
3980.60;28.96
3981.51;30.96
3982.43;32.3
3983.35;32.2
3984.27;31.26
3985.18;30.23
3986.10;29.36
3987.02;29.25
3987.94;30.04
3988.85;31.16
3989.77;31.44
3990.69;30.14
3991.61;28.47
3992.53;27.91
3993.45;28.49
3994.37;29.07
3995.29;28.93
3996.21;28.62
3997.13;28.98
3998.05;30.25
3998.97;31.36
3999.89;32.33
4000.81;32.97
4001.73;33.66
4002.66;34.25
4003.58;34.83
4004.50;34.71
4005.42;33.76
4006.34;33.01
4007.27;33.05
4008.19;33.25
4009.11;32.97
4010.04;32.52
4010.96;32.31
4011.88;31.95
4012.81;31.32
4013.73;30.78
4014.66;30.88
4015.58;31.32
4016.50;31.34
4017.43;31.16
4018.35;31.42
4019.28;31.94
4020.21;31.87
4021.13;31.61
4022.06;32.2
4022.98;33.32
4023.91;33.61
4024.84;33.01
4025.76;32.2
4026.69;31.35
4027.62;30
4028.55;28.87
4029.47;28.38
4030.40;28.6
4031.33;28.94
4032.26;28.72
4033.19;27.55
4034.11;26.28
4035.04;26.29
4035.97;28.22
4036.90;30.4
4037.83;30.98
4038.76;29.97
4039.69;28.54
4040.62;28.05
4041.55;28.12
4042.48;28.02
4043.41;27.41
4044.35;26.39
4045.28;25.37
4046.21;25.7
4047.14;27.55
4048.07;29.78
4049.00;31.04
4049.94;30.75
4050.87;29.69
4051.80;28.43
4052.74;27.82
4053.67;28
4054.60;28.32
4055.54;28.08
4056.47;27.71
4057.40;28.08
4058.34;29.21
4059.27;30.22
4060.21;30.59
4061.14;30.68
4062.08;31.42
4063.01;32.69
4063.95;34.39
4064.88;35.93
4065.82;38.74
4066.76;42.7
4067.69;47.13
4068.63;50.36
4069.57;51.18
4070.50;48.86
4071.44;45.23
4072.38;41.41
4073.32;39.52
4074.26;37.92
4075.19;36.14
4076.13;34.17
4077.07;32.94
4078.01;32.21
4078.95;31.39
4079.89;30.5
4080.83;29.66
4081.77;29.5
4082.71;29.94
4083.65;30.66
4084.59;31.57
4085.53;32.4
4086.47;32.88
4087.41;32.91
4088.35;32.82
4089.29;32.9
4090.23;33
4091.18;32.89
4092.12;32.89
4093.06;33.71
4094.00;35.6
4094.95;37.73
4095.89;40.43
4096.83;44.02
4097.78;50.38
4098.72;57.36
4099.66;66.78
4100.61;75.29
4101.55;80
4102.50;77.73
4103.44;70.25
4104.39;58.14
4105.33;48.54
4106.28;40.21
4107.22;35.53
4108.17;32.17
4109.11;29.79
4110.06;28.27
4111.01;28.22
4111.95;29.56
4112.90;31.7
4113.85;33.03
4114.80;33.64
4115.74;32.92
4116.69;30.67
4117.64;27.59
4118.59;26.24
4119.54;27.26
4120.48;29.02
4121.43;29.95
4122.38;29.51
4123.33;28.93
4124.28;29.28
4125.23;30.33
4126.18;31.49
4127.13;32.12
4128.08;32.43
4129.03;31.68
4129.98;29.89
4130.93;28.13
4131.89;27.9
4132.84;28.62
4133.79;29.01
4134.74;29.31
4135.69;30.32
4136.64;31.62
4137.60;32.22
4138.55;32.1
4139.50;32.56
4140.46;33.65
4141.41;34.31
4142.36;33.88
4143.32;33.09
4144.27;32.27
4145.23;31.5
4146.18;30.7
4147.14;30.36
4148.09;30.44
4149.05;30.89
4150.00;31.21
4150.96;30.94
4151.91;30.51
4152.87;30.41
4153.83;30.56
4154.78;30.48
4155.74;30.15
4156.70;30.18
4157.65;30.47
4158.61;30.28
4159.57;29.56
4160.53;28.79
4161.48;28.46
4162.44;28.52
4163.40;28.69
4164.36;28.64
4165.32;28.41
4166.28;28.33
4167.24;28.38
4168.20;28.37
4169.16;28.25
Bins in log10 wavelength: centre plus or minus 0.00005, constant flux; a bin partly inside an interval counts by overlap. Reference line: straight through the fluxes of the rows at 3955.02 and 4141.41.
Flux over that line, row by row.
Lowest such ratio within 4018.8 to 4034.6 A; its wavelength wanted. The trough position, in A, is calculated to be 4034.11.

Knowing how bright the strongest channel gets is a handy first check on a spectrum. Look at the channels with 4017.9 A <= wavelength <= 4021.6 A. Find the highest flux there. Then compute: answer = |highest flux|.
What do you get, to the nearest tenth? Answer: 31.9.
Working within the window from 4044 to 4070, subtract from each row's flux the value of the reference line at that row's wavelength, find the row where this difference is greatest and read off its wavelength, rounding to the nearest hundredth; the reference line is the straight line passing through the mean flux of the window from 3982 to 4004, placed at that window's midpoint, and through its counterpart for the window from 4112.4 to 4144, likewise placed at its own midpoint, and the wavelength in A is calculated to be 4069.57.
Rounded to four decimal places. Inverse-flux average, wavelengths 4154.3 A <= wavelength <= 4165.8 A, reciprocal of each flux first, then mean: 0.0341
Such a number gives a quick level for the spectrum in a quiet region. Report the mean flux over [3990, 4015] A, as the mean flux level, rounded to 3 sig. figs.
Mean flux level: 31.5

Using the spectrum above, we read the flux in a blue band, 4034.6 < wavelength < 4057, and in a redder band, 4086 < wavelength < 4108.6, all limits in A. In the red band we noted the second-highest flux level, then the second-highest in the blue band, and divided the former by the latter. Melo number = 2.5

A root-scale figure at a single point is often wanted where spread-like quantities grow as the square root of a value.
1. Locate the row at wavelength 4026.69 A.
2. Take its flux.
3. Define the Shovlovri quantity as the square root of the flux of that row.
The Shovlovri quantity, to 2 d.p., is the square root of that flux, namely 5.60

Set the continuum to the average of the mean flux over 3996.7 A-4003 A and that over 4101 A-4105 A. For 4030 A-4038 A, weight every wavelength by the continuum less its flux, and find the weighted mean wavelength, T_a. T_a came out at 4034.1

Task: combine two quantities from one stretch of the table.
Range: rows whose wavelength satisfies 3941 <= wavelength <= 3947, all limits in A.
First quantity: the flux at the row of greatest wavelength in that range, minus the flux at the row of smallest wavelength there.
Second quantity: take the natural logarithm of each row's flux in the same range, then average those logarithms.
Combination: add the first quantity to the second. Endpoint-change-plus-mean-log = 5.0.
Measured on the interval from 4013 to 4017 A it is 4.0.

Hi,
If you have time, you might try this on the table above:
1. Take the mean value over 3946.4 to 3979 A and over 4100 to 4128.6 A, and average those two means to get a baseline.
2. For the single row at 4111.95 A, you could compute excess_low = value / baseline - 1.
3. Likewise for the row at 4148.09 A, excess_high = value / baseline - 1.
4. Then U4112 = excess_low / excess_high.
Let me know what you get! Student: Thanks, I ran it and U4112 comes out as 1.08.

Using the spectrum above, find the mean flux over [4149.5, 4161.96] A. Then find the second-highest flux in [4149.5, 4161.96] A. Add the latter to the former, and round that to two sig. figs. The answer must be 61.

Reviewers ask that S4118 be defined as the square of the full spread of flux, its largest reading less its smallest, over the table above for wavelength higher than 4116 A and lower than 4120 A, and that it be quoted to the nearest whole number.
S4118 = 20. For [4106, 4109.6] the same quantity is 109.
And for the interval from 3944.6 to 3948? 19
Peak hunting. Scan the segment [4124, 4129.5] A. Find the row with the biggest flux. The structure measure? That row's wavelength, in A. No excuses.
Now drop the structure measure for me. 4128.08 A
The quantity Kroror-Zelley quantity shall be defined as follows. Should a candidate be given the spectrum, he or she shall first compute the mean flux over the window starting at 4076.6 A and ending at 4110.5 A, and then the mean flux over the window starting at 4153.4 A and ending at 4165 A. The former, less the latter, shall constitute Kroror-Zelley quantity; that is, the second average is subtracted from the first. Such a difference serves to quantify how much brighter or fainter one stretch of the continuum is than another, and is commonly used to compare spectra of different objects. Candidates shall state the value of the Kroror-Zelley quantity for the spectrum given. 12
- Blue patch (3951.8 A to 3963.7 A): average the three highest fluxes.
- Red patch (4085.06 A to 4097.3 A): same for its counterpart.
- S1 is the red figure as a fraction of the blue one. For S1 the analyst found 1.08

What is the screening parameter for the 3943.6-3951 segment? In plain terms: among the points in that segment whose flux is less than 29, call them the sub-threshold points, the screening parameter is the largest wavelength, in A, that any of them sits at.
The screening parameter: 3950.47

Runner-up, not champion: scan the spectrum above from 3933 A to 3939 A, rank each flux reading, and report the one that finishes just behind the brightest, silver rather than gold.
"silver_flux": 20.65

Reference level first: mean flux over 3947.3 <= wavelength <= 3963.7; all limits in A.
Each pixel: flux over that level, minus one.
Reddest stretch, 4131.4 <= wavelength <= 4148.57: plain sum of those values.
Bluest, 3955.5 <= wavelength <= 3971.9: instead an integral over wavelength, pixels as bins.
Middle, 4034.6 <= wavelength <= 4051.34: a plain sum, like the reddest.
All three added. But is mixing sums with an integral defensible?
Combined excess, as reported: 18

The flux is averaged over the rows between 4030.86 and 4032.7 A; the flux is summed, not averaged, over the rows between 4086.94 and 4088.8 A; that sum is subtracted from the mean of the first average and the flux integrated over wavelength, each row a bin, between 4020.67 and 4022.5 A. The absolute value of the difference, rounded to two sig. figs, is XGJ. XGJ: 22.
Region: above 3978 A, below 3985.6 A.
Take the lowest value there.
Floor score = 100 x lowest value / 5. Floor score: 536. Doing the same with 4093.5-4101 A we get 712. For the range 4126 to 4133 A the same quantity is 558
